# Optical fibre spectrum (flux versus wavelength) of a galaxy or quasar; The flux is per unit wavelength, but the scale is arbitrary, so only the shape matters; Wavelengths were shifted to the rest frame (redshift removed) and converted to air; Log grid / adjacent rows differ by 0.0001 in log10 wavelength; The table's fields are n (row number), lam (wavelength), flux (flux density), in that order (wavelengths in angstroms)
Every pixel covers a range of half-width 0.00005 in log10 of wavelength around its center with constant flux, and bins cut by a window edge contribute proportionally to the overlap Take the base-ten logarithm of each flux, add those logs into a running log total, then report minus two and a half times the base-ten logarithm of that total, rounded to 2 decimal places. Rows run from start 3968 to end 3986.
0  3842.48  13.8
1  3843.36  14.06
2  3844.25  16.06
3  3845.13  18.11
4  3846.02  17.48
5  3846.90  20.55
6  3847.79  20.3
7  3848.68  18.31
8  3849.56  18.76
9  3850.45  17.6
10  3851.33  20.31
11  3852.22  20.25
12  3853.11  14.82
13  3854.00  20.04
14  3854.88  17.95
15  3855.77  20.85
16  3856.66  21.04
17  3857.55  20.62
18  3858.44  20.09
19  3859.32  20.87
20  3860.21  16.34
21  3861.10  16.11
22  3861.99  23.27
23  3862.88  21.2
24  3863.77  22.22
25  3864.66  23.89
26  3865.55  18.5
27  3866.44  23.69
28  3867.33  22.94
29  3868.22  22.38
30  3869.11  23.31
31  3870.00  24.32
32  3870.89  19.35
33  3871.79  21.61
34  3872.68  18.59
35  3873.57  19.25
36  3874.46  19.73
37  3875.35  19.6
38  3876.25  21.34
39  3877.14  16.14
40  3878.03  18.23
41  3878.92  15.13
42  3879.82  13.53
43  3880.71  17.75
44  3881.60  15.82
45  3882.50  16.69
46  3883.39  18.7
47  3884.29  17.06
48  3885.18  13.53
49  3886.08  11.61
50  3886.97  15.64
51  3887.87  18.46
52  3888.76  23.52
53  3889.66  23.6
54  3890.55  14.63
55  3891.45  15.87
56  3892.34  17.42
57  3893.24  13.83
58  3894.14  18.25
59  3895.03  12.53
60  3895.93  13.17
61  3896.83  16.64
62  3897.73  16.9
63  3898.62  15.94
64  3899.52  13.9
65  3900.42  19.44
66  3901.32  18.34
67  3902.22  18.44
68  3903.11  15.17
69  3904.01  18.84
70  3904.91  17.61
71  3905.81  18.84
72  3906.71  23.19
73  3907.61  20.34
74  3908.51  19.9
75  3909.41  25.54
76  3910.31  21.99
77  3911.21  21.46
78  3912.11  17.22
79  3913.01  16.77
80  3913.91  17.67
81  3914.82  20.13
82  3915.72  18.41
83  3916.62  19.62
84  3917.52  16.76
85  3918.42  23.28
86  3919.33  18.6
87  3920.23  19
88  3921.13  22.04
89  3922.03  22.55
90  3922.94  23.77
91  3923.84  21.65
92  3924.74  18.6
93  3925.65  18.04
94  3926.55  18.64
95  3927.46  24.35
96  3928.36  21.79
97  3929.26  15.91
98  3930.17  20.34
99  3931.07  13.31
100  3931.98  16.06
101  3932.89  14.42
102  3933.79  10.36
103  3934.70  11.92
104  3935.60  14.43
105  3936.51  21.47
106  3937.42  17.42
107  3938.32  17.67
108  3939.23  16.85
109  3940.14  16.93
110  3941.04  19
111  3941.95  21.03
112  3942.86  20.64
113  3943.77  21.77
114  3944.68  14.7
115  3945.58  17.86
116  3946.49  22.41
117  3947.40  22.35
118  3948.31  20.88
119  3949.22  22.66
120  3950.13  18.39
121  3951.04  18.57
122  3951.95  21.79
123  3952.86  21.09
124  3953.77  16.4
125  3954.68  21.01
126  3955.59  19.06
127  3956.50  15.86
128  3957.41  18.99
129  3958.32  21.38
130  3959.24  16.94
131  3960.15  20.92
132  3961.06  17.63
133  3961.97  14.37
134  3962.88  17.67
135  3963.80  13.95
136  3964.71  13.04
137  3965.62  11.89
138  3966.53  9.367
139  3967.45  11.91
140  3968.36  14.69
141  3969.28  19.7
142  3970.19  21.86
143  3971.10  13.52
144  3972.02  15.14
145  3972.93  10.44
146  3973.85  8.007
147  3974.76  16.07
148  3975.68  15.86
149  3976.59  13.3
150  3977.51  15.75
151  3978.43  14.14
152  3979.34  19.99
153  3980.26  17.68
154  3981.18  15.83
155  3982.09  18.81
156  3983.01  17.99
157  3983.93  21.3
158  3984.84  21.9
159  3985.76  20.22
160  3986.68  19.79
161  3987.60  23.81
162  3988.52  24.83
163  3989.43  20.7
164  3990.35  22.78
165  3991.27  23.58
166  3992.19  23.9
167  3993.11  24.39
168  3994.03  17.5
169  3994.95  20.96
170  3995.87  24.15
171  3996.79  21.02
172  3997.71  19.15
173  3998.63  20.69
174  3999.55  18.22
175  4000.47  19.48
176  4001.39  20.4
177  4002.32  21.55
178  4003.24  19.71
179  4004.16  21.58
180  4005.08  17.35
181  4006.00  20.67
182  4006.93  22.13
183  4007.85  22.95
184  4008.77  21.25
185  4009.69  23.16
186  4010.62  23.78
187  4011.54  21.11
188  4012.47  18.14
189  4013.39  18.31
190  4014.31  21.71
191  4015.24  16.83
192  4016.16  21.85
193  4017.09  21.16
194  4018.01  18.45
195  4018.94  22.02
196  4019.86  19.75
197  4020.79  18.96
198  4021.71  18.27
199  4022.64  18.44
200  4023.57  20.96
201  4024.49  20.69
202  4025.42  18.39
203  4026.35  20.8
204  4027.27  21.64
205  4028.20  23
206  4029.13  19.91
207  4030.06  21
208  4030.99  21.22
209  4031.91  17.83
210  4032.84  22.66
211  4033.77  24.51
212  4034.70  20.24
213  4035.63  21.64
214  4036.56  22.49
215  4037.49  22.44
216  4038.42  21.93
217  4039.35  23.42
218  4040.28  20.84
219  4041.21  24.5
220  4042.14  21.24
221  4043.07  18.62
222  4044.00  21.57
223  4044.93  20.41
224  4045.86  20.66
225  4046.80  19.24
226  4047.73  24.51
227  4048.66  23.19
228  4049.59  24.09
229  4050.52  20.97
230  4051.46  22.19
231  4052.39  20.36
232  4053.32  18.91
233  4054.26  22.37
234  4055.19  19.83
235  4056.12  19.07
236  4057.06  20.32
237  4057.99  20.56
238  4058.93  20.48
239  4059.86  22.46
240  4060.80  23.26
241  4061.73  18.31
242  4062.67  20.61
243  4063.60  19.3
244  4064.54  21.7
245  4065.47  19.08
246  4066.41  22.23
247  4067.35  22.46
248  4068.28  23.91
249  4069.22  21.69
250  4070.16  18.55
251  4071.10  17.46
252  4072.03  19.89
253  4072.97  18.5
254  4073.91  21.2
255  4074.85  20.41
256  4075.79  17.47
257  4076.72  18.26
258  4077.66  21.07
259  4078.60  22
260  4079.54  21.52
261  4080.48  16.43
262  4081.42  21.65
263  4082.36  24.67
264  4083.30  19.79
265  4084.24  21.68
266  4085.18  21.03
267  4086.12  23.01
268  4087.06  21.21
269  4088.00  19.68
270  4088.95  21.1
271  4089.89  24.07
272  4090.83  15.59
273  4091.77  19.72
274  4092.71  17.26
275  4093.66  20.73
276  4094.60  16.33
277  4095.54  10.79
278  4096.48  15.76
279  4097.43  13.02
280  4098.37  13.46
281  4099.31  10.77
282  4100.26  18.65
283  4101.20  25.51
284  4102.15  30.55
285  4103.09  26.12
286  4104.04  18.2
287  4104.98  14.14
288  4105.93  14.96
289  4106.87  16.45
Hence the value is -3.46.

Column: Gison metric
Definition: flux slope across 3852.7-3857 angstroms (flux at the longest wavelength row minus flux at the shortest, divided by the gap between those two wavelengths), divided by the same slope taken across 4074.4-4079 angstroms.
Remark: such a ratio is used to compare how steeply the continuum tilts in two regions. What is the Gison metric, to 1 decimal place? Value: 4.1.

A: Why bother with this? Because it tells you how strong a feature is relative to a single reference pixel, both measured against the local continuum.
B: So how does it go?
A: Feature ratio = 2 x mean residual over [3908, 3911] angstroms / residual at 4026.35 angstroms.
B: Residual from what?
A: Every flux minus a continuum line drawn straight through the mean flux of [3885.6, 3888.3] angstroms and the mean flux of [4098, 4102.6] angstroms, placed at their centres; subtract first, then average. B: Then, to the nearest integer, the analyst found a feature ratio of 5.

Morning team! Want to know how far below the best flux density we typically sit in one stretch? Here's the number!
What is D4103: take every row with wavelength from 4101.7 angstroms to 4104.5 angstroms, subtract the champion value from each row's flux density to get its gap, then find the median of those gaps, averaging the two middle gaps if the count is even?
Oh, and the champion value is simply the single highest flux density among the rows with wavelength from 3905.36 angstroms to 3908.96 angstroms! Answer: 3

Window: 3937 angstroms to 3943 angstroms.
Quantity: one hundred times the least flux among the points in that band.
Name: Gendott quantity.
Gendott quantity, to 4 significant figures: 1685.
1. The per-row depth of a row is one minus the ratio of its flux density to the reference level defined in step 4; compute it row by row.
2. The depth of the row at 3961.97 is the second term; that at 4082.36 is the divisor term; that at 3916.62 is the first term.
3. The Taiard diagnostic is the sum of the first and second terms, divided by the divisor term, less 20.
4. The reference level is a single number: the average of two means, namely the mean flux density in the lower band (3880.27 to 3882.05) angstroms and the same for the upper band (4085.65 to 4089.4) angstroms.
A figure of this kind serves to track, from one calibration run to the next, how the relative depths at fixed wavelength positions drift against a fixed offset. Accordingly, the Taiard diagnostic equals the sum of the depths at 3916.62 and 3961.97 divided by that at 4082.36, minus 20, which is -20.7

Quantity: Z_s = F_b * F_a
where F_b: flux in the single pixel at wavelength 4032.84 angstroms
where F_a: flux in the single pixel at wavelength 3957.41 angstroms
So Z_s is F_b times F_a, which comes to 430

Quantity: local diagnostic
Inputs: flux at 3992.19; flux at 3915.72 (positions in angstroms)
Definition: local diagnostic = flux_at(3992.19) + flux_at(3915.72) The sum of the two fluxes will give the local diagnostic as 42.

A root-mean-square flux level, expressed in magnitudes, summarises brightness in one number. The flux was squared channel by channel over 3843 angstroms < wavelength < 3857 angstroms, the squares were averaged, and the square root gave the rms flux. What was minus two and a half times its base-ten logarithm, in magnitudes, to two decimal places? -3.18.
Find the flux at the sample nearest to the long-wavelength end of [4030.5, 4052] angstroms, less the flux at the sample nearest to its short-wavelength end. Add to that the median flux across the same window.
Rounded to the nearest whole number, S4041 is 23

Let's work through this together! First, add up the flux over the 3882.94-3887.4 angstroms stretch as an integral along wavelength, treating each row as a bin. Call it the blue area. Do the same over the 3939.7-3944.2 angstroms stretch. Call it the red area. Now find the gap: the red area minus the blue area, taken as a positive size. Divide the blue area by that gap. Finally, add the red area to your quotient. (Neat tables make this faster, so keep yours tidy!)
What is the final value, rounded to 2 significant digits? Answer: 93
